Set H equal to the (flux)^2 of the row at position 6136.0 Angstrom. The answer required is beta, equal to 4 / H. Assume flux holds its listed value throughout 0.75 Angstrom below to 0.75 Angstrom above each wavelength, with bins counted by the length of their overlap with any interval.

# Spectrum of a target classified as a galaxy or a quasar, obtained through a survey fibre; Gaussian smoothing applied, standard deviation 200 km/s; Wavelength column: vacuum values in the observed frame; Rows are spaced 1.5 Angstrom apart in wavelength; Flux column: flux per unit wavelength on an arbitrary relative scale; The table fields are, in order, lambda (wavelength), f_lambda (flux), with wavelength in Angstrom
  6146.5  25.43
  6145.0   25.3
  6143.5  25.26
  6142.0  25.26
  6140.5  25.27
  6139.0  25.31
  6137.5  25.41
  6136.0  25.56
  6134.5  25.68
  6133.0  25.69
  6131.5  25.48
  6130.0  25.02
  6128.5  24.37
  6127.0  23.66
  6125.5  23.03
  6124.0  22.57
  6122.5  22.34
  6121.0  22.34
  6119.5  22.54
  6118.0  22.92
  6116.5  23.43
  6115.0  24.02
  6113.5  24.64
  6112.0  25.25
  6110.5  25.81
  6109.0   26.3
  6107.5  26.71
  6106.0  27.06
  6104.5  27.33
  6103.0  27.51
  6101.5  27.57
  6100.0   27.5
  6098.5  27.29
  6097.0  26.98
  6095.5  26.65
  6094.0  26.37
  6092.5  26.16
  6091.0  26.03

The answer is 0.0061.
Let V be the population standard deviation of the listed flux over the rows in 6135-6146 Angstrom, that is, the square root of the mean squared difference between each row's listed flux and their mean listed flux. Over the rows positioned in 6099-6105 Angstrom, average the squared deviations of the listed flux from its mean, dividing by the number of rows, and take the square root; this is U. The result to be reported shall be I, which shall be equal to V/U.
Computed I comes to 1.1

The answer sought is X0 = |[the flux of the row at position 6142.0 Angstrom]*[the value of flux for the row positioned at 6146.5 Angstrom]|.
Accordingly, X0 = 642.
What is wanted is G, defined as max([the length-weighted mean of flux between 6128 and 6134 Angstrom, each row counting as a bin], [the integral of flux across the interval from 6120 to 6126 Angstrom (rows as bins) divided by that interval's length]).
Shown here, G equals 25.2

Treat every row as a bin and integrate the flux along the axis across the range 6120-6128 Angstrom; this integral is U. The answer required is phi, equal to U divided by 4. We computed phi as 45.7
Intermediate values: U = 183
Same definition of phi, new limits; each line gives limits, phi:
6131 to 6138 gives 44.8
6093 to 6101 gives 53.9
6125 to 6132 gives 42.6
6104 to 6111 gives 46.6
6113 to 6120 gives 41.1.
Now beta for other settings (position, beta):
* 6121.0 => 0.0080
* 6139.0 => 0.0062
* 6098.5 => 0.0054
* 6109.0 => 0.0058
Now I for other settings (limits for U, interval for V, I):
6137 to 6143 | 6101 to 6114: 16.6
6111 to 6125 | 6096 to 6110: 0.4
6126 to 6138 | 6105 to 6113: 0.9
